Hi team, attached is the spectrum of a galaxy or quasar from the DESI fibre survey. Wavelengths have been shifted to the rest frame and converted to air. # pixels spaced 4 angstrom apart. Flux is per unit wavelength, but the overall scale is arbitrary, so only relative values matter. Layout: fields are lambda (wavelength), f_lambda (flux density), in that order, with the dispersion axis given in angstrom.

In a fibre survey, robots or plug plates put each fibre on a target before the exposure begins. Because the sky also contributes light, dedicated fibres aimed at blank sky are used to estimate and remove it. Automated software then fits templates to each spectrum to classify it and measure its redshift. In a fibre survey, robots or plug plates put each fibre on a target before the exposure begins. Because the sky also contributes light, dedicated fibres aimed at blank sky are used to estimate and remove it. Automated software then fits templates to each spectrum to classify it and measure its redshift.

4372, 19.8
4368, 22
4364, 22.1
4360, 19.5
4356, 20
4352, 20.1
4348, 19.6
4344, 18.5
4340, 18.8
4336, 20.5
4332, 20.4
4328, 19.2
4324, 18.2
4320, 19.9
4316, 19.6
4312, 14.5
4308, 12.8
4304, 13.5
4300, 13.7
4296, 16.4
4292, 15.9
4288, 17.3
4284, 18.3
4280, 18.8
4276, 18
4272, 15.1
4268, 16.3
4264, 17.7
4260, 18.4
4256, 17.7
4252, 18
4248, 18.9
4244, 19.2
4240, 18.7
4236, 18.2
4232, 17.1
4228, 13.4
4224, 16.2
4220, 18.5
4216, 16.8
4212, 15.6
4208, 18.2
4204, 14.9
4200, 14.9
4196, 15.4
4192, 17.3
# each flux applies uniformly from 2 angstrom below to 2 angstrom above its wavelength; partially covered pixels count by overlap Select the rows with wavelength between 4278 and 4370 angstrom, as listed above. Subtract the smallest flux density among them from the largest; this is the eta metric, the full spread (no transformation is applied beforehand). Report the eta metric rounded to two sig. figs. 9.3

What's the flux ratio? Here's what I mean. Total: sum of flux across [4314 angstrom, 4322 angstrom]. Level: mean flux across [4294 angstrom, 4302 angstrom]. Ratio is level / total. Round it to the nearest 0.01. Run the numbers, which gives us 0.38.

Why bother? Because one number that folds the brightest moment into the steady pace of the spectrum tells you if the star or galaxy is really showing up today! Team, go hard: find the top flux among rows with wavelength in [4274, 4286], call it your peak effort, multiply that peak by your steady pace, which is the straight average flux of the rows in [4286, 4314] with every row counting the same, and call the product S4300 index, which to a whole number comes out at 280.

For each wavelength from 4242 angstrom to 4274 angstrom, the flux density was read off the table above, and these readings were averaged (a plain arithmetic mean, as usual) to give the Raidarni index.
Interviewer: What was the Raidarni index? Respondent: 17.7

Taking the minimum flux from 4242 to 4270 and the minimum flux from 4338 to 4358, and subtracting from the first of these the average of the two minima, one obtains -1.1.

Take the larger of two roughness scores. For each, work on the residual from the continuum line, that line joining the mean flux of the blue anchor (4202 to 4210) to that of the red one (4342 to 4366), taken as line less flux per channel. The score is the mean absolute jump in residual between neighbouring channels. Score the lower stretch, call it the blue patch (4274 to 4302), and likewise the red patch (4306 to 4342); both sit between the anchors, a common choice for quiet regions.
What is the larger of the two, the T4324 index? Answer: 1.55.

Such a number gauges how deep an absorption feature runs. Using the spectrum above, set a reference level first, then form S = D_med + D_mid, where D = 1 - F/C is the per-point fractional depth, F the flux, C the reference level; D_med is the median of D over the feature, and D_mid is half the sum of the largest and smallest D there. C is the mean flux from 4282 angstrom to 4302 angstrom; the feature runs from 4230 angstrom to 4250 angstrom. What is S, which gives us -0.26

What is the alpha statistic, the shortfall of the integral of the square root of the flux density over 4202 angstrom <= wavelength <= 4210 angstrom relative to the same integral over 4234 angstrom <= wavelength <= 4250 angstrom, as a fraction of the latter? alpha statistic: 0.5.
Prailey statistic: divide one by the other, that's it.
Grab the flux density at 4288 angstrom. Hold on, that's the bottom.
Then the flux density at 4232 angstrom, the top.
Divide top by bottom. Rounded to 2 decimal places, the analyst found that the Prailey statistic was 0.99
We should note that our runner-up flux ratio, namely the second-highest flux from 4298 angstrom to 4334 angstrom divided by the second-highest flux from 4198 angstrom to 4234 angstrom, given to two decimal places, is 1.09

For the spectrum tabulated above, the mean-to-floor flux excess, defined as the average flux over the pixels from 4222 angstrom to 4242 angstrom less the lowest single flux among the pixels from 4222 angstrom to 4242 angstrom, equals 3.3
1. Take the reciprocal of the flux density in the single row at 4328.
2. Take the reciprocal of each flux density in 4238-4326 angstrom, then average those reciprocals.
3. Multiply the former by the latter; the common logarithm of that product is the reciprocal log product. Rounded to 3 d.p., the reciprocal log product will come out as -2.510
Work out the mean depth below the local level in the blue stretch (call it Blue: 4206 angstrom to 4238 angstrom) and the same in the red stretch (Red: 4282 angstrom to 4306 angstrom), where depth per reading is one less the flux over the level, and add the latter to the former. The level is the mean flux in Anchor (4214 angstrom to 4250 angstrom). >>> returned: 0.13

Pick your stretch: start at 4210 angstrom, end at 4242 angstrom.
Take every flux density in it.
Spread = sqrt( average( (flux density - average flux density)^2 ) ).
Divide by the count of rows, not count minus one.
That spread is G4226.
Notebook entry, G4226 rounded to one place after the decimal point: 1.7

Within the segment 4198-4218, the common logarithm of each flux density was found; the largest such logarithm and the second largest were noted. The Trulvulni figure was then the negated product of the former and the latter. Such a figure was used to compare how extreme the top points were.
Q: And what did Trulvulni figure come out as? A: -1.54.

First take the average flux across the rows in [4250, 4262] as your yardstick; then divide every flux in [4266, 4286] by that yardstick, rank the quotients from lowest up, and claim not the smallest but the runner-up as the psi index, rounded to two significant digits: 0.90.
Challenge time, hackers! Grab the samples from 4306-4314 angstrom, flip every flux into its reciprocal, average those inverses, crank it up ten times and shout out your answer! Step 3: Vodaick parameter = 0.74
